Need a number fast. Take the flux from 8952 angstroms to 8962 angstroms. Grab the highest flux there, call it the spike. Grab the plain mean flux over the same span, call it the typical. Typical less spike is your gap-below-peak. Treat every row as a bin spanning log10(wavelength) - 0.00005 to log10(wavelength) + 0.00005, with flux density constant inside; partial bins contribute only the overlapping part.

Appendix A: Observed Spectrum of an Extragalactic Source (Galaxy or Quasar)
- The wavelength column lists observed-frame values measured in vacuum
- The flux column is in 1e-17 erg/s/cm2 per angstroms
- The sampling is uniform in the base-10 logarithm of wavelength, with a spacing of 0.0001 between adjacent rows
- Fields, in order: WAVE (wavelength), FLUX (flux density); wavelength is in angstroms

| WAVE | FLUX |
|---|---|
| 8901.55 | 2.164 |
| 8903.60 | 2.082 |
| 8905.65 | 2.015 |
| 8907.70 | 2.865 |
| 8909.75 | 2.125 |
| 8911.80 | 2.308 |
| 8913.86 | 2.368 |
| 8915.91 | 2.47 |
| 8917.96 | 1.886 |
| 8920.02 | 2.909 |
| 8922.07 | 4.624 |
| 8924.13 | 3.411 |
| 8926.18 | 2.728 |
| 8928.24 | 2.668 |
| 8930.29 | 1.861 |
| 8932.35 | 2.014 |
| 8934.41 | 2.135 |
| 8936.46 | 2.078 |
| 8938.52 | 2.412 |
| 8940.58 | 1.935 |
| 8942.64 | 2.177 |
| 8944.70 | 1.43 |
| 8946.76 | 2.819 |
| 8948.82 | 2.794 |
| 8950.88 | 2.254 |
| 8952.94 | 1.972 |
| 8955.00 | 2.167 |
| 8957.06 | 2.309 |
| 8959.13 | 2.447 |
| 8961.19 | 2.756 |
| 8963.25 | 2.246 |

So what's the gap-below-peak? -0.43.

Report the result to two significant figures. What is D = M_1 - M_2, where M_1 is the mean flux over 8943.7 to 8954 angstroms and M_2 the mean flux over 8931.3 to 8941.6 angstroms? 0.14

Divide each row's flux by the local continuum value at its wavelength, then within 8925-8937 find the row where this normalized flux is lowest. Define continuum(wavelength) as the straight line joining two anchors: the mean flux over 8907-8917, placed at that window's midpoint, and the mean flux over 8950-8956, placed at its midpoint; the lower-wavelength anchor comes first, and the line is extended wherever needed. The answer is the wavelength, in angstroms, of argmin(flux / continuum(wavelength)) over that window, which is 8930.29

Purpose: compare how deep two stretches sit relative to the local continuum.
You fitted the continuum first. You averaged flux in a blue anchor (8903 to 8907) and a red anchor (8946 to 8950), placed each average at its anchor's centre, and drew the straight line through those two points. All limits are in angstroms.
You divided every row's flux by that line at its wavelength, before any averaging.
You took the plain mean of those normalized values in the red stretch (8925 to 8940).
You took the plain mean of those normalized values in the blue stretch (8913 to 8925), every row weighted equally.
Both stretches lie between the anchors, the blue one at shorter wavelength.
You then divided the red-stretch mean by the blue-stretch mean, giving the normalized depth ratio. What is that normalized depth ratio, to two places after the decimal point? 0.71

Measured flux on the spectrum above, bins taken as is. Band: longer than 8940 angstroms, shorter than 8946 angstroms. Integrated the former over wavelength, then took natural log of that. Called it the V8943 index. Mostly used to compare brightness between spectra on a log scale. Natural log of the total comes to 2.43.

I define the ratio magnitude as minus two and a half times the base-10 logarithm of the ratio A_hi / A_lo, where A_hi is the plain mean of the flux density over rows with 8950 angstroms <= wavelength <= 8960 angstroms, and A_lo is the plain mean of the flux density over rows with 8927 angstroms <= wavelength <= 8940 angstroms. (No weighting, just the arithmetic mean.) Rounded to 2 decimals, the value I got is -0.02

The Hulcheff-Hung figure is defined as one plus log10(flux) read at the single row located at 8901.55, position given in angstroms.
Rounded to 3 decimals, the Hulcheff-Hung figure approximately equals 1.335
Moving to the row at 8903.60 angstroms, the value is 1.318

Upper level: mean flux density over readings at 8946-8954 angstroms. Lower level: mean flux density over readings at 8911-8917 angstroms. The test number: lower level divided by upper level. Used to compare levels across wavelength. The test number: 0.97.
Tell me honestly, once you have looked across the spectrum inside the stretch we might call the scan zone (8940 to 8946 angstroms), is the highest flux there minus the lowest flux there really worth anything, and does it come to 0.75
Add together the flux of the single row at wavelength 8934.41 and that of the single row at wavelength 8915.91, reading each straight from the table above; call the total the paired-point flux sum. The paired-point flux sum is 4.6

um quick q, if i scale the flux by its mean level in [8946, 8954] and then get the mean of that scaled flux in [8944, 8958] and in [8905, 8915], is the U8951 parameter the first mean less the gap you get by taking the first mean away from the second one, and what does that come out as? 0.9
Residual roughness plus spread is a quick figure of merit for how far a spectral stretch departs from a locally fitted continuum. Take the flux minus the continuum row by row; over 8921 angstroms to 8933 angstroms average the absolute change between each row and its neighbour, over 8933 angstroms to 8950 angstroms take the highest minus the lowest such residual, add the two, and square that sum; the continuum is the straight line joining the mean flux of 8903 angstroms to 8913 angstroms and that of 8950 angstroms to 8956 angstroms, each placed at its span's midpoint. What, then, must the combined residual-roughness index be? 3.9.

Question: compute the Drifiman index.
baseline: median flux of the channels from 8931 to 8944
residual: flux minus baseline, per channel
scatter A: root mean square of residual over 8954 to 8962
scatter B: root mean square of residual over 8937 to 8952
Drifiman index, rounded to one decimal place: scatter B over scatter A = 1.2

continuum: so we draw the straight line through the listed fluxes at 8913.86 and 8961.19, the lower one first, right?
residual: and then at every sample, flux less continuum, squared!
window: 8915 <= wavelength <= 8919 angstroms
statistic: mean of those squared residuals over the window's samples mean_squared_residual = 0.14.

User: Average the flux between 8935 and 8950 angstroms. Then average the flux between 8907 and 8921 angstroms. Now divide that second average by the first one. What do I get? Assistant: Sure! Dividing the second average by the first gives 1.1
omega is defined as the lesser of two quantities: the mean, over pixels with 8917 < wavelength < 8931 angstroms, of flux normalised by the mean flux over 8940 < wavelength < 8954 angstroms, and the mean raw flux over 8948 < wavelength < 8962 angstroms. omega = 1.31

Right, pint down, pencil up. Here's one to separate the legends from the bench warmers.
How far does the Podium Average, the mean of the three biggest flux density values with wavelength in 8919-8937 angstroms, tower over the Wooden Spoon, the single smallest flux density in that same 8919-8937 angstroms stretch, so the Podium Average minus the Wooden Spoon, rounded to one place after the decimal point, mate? 1.8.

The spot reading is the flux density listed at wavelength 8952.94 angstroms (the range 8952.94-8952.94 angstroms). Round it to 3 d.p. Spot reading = 1.972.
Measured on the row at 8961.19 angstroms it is 2.756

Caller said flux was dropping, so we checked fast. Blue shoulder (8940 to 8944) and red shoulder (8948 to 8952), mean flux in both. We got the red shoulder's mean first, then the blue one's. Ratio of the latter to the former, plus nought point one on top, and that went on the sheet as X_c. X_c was 0.91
